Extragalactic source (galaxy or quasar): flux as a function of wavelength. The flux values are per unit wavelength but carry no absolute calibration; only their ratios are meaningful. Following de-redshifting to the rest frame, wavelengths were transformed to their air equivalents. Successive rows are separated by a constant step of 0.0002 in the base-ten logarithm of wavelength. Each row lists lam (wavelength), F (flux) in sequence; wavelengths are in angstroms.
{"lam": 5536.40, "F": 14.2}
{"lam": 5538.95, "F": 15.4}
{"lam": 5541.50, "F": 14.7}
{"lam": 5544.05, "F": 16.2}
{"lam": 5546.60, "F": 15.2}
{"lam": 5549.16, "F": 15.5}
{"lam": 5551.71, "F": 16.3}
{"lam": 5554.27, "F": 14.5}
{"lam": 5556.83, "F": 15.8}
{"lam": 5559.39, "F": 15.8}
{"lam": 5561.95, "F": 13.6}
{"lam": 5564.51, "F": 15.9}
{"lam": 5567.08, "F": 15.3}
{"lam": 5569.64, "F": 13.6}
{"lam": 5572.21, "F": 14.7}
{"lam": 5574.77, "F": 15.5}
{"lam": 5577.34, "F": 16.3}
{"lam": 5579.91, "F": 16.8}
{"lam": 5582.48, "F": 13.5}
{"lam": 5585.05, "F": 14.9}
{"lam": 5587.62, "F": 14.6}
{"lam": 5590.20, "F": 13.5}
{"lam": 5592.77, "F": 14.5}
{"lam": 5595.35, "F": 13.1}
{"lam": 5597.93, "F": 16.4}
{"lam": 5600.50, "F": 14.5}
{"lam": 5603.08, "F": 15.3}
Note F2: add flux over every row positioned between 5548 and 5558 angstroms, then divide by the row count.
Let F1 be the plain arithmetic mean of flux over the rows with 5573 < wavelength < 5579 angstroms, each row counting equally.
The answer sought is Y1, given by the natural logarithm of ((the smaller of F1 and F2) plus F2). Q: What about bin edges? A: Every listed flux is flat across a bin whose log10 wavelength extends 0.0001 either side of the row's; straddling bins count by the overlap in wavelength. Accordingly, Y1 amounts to 3.44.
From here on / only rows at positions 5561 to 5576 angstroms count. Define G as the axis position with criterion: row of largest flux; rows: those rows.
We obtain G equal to 5564.51 angstroms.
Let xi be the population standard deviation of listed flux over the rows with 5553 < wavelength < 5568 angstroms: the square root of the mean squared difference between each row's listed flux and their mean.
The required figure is 0.8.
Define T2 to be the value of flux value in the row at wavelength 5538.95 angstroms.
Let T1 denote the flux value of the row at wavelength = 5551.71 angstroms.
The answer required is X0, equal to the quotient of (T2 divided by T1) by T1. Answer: 0.058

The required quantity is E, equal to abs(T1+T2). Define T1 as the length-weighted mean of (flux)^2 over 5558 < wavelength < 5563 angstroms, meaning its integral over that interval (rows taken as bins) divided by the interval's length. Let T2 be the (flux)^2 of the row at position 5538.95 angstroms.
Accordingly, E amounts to 457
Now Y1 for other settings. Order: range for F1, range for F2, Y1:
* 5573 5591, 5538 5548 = 3.41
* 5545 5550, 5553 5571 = 3.40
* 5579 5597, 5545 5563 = 3.39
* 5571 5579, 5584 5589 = 3.38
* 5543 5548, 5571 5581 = 3.45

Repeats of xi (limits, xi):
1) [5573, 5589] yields 1.1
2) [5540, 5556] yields 0.7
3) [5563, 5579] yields 0.9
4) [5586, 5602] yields 1.0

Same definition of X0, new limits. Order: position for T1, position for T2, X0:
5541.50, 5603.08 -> 0.071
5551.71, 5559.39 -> 0.059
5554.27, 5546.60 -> 0.072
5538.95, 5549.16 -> 0.065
